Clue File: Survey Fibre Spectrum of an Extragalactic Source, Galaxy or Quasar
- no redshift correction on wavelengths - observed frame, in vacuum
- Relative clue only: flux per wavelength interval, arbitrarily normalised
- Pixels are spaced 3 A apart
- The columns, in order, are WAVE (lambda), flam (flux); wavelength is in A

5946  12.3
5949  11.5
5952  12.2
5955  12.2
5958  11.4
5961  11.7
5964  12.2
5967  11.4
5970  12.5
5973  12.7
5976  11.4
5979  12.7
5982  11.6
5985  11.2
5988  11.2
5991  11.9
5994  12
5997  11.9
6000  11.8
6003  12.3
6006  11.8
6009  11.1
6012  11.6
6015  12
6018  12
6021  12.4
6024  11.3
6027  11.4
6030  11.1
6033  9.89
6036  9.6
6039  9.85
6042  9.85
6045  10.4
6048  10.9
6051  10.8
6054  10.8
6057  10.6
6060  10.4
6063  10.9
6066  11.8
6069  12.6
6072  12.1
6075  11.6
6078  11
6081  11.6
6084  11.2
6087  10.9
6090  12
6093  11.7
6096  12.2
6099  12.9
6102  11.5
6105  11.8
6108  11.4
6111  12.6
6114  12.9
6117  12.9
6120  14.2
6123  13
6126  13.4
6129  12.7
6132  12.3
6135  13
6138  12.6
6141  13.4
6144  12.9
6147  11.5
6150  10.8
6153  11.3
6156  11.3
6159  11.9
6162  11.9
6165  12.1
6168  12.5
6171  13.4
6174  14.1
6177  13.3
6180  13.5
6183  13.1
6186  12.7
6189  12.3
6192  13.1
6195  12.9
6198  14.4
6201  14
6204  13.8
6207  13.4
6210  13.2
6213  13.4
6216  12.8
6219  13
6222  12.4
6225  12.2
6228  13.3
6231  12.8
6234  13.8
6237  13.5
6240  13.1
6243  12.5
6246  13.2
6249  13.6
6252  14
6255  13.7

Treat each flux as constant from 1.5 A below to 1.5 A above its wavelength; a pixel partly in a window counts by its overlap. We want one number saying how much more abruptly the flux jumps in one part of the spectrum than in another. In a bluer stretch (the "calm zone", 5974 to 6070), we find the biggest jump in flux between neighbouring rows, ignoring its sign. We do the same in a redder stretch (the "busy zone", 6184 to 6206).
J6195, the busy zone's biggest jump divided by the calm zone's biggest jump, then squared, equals 1.33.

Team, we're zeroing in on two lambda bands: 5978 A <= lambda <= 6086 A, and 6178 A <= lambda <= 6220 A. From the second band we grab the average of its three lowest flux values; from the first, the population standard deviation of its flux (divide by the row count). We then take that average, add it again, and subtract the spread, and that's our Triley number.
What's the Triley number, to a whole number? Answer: 24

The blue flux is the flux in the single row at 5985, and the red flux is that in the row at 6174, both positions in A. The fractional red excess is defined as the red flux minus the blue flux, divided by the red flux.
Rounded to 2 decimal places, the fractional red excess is 0.21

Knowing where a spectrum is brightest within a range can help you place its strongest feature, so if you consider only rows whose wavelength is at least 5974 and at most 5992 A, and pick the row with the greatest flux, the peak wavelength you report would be 5979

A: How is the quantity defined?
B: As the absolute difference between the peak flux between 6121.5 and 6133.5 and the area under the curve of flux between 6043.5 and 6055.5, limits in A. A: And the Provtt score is 115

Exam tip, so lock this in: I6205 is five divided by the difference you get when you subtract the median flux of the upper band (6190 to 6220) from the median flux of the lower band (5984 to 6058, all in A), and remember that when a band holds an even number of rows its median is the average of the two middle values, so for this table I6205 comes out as -2.4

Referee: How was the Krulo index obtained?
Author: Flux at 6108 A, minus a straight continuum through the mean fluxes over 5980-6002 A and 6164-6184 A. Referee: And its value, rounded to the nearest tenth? -1.2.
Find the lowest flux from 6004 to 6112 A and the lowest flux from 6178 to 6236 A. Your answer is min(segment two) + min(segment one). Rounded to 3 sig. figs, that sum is 21.8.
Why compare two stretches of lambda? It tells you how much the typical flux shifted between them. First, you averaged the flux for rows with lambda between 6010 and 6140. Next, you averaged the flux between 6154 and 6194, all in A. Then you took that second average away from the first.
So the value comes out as -1.0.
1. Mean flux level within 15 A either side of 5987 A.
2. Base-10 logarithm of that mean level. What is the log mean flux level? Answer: 1.07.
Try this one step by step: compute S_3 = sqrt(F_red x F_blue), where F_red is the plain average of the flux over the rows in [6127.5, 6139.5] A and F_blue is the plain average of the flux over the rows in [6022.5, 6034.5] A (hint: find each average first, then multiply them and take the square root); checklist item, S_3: 11.8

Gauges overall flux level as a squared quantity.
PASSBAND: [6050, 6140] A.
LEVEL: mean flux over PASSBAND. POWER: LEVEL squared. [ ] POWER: 144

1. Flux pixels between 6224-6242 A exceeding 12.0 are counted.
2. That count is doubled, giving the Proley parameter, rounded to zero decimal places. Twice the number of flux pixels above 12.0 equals 12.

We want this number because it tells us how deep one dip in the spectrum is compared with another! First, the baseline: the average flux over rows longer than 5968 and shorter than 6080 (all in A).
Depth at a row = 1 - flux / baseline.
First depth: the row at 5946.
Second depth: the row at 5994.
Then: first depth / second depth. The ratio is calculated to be 1.5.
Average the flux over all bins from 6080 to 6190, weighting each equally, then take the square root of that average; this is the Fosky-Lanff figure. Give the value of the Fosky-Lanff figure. 3.52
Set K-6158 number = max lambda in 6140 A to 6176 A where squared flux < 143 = 6162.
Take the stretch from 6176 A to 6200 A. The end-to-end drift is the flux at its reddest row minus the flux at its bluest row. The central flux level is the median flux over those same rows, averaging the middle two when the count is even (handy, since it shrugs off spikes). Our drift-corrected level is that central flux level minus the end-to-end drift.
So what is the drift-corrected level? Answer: 12.0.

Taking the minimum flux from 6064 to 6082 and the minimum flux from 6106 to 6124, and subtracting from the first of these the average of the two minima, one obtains -0.2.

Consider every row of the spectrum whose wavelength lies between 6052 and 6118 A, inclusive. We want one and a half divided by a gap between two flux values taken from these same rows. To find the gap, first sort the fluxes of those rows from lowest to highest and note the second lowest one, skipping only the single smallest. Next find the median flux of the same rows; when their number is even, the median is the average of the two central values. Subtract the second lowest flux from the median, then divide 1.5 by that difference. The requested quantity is 1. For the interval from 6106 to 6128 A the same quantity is 5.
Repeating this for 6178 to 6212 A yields 3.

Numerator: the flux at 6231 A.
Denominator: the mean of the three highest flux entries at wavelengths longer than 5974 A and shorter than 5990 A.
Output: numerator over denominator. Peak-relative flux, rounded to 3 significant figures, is 1.08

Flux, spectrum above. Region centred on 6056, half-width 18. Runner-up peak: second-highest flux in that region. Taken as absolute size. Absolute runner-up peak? 12.1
